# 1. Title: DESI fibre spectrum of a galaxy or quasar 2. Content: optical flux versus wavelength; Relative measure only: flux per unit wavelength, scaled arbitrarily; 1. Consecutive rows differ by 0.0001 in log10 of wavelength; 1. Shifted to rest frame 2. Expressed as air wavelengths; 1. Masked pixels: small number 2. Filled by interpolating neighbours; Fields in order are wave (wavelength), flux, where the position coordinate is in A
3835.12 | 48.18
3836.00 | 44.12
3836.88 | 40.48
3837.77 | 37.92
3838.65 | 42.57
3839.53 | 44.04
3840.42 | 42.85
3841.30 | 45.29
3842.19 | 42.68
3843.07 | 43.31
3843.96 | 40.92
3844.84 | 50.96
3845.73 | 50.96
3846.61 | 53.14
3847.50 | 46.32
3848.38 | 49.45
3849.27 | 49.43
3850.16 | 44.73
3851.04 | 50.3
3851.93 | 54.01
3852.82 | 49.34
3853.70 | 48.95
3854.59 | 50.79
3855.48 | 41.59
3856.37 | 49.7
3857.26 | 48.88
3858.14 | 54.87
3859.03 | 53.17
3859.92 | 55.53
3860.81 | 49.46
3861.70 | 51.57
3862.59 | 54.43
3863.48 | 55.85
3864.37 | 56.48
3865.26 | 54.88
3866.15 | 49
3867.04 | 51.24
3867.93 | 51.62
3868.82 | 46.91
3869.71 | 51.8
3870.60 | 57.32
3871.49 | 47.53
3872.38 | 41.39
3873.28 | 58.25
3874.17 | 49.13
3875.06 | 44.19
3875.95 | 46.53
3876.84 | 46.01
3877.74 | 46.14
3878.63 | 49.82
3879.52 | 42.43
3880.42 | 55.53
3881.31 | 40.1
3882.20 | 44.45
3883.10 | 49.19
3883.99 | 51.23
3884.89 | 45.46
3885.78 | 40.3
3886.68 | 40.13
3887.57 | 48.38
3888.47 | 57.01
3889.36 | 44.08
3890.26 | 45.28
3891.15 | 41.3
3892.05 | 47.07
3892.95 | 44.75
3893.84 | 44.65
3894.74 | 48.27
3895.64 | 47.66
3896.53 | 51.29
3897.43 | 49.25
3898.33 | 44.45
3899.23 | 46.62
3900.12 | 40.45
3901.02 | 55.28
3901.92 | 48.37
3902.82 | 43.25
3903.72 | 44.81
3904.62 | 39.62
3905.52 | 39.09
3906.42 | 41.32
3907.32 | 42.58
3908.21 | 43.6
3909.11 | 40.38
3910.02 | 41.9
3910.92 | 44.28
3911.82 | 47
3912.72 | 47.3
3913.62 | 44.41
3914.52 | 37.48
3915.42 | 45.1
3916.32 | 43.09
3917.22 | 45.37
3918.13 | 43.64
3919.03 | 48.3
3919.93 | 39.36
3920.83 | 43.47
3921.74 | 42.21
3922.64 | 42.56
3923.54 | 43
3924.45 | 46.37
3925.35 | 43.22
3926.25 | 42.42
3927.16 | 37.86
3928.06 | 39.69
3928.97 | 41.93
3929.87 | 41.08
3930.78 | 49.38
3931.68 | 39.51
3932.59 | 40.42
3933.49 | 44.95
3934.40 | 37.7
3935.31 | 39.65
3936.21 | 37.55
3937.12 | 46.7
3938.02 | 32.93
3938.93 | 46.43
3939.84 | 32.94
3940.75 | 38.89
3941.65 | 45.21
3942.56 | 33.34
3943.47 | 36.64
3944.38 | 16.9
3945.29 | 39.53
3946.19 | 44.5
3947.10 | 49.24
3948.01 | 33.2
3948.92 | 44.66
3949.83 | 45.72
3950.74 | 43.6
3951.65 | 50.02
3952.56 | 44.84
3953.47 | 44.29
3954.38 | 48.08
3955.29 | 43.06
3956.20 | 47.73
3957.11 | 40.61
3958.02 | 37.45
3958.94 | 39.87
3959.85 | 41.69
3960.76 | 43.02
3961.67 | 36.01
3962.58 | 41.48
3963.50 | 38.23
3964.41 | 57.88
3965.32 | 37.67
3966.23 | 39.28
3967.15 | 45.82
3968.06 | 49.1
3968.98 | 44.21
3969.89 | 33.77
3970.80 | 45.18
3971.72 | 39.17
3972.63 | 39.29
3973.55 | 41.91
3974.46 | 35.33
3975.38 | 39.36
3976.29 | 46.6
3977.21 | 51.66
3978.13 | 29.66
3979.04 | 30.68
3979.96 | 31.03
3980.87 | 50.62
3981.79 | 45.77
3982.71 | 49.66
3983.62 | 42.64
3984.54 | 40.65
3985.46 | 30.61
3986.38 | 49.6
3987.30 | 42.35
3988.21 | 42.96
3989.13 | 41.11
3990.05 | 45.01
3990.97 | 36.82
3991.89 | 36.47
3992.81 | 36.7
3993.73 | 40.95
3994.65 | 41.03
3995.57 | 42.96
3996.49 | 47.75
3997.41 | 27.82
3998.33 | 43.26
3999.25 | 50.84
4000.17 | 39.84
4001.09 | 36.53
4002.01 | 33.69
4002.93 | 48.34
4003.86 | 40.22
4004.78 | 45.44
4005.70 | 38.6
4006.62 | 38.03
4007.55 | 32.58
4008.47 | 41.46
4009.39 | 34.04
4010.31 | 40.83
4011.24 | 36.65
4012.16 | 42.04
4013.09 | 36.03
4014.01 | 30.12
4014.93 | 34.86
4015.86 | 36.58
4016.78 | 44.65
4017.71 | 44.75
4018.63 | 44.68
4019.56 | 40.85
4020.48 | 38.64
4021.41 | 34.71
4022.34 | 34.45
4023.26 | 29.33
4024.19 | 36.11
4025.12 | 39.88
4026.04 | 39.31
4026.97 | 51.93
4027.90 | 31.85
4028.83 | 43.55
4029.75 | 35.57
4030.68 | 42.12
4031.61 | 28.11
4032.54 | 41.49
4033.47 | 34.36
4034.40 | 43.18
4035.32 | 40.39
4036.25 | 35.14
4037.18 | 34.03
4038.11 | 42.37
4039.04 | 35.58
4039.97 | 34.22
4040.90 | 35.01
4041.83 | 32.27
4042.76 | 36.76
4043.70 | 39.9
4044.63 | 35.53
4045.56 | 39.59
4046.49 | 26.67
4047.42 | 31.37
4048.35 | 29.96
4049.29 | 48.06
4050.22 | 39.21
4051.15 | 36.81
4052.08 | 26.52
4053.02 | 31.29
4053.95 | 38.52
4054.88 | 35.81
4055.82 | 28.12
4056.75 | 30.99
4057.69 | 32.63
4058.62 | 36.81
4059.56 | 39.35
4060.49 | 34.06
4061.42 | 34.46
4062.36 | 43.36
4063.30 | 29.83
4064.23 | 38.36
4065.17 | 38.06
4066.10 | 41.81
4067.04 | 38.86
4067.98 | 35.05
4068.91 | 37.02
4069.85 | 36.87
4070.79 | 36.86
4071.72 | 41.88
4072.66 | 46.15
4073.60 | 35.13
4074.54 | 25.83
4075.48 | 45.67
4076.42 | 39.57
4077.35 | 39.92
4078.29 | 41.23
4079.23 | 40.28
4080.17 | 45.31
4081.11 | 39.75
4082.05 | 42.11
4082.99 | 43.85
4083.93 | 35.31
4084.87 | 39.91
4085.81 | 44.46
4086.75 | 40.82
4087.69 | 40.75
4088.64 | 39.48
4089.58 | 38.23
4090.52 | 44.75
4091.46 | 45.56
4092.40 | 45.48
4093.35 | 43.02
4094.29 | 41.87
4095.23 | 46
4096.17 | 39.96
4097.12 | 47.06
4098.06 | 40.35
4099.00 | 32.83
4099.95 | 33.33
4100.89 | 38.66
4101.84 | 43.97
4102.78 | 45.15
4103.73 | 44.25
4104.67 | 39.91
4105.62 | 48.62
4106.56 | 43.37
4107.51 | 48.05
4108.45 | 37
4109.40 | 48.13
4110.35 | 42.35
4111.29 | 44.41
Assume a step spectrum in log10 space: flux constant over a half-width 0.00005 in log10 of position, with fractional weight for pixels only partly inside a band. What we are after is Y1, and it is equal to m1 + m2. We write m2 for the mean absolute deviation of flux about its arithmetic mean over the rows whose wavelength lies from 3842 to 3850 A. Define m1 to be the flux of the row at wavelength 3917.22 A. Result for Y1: 49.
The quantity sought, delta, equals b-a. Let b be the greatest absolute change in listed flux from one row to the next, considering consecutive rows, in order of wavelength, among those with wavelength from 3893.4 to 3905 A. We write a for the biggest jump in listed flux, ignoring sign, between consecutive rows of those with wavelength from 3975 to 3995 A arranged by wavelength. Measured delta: -7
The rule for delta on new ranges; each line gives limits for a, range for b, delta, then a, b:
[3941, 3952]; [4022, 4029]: -3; 22.6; 20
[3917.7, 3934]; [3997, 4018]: 6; 9.9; 15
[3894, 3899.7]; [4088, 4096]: 2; 4.8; 7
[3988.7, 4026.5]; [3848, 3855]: -14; 19.9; 6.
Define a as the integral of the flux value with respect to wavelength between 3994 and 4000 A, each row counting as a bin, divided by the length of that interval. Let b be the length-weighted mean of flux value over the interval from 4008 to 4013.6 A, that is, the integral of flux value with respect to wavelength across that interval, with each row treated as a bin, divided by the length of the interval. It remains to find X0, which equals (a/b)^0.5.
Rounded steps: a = 42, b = 38.4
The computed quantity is 1.05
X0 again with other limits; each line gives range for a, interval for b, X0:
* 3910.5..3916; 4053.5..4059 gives 1.15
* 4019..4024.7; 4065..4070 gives 0.97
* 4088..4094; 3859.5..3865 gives 0.89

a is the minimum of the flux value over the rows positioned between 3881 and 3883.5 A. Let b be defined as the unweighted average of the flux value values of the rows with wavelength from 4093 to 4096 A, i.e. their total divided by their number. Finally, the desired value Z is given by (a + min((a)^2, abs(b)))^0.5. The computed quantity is 9.2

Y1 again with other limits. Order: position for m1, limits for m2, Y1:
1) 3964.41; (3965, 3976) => 62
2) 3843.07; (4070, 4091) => 46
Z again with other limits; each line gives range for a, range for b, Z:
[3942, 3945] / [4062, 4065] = 7.4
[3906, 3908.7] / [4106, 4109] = 9.2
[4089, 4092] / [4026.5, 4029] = 9.0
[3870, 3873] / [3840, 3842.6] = 9.2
